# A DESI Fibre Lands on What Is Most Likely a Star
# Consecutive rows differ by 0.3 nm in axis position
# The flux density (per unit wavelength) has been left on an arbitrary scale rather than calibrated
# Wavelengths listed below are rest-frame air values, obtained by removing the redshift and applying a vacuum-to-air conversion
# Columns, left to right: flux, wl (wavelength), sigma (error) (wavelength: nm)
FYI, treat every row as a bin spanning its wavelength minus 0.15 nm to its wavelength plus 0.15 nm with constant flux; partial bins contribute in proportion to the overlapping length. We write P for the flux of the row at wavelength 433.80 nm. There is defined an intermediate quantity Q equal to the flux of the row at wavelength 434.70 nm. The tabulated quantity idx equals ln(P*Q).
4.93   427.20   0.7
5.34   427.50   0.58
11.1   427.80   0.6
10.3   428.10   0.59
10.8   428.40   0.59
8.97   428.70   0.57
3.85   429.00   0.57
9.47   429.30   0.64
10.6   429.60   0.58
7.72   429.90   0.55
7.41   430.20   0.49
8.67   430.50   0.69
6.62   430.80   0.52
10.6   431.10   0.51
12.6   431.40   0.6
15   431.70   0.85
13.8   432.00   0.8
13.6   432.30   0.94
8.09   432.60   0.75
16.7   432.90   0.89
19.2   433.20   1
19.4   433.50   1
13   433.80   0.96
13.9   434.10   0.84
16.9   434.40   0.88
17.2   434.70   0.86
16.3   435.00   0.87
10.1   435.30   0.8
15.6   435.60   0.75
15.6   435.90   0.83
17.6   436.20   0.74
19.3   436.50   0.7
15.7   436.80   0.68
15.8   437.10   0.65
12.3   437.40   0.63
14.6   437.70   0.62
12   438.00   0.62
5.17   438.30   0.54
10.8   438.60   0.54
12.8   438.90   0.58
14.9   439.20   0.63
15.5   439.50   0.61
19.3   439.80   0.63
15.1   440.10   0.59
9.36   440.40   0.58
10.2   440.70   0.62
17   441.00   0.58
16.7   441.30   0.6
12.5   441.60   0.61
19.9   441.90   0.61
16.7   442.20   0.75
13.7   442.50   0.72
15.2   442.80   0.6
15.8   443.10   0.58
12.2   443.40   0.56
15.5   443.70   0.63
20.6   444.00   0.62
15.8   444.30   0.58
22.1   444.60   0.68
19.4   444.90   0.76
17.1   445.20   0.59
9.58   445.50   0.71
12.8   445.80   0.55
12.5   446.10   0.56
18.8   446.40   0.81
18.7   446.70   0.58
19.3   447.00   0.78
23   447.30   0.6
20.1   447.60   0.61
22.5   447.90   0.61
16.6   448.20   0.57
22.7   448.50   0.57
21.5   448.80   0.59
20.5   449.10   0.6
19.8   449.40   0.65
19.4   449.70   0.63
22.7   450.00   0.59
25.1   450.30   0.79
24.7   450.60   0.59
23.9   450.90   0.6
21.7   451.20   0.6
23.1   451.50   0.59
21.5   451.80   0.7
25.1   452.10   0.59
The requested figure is 5.41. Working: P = 13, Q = 17.2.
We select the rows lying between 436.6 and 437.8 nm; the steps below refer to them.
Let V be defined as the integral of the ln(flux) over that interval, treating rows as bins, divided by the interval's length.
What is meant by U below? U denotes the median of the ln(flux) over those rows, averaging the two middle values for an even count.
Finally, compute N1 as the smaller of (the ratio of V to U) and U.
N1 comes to 0.99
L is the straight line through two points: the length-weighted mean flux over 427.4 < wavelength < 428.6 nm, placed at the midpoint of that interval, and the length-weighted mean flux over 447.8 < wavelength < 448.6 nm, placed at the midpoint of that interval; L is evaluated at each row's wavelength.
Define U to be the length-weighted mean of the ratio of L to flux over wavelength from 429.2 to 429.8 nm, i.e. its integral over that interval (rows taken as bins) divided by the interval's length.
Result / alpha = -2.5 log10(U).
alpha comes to -0.06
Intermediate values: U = 1.05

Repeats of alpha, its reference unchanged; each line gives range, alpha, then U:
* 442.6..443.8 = -0.22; 1.22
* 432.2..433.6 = 0.14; 0.88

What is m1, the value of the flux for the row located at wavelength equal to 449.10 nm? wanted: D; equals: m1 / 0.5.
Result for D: 41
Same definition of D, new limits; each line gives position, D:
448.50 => 45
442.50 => 27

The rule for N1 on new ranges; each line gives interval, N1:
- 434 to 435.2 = 0.98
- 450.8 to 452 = 1.00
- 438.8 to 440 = 1.01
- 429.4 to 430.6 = 1.02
